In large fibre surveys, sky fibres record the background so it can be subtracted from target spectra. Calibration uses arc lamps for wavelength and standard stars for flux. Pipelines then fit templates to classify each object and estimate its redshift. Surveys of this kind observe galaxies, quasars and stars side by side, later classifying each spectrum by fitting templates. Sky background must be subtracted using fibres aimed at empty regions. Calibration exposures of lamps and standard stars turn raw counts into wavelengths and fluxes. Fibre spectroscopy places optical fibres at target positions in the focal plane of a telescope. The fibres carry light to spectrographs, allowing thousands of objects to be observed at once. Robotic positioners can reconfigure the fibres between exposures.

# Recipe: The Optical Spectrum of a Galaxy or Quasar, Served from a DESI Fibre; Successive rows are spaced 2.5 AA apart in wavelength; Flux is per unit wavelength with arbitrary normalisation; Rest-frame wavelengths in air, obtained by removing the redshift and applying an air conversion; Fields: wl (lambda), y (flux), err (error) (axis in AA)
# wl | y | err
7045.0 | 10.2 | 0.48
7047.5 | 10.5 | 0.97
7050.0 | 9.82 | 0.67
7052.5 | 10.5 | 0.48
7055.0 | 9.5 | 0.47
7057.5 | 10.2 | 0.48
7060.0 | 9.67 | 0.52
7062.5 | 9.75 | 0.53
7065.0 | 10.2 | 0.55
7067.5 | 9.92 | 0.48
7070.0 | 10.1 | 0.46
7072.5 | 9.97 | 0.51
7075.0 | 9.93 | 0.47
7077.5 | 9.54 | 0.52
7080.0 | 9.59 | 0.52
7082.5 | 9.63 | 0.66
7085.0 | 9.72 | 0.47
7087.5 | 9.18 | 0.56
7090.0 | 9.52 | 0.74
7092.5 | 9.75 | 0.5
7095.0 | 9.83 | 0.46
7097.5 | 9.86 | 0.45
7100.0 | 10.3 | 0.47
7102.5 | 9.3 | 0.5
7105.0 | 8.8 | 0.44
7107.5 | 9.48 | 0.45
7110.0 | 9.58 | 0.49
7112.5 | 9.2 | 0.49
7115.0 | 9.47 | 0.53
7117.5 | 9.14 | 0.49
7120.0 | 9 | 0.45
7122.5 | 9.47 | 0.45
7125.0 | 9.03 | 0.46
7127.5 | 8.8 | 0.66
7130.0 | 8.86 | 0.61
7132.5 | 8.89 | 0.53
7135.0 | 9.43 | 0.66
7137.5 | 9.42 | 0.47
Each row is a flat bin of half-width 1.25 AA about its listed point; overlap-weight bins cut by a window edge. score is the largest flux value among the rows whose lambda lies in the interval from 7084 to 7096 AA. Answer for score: 9.83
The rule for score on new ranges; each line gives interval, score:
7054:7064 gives 10.2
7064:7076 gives 10.2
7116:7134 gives 9.47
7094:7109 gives 10.3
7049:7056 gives 10.5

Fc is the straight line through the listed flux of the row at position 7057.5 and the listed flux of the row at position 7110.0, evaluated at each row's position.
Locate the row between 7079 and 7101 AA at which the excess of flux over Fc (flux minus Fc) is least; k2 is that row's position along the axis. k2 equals 7087.5 AA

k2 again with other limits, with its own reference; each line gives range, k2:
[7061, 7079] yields 7077.5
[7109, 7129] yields 7127.5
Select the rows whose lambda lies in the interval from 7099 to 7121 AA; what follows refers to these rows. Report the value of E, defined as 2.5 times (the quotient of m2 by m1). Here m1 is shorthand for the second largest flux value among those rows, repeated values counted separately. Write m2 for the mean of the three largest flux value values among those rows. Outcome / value 2.55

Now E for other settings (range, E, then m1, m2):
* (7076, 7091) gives 2.50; 9.63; 9.6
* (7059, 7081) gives 2.50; 10.1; 10.1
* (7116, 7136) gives 2.48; 9.43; 9.3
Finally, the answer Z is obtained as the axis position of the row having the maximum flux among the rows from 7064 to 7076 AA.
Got 7065.0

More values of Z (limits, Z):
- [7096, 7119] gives 7100.0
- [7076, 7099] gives 7097.5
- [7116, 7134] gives 7122.5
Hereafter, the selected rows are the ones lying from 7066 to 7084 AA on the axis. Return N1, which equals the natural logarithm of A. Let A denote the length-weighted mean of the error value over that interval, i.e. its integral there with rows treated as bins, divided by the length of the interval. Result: -0.66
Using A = 0.52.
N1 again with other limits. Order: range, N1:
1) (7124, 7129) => -0.57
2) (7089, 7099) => -0.63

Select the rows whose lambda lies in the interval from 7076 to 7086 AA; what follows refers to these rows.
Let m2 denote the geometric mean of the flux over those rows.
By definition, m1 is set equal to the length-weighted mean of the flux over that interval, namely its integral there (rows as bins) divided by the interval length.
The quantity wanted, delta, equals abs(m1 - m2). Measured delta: 0.005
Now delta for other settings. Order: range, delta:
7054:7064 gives 0.021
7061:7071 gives 0.009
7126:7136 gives 0.007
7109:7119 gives 0.013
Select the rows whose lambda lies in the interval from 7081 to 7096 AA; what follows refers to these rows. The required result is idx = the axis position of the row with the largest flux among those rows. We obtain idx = 7095.0 AA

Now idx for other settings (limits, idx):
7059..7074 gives 7065.0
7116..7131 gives 7122.5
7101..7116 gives 7110.0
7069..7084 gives 7070.0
